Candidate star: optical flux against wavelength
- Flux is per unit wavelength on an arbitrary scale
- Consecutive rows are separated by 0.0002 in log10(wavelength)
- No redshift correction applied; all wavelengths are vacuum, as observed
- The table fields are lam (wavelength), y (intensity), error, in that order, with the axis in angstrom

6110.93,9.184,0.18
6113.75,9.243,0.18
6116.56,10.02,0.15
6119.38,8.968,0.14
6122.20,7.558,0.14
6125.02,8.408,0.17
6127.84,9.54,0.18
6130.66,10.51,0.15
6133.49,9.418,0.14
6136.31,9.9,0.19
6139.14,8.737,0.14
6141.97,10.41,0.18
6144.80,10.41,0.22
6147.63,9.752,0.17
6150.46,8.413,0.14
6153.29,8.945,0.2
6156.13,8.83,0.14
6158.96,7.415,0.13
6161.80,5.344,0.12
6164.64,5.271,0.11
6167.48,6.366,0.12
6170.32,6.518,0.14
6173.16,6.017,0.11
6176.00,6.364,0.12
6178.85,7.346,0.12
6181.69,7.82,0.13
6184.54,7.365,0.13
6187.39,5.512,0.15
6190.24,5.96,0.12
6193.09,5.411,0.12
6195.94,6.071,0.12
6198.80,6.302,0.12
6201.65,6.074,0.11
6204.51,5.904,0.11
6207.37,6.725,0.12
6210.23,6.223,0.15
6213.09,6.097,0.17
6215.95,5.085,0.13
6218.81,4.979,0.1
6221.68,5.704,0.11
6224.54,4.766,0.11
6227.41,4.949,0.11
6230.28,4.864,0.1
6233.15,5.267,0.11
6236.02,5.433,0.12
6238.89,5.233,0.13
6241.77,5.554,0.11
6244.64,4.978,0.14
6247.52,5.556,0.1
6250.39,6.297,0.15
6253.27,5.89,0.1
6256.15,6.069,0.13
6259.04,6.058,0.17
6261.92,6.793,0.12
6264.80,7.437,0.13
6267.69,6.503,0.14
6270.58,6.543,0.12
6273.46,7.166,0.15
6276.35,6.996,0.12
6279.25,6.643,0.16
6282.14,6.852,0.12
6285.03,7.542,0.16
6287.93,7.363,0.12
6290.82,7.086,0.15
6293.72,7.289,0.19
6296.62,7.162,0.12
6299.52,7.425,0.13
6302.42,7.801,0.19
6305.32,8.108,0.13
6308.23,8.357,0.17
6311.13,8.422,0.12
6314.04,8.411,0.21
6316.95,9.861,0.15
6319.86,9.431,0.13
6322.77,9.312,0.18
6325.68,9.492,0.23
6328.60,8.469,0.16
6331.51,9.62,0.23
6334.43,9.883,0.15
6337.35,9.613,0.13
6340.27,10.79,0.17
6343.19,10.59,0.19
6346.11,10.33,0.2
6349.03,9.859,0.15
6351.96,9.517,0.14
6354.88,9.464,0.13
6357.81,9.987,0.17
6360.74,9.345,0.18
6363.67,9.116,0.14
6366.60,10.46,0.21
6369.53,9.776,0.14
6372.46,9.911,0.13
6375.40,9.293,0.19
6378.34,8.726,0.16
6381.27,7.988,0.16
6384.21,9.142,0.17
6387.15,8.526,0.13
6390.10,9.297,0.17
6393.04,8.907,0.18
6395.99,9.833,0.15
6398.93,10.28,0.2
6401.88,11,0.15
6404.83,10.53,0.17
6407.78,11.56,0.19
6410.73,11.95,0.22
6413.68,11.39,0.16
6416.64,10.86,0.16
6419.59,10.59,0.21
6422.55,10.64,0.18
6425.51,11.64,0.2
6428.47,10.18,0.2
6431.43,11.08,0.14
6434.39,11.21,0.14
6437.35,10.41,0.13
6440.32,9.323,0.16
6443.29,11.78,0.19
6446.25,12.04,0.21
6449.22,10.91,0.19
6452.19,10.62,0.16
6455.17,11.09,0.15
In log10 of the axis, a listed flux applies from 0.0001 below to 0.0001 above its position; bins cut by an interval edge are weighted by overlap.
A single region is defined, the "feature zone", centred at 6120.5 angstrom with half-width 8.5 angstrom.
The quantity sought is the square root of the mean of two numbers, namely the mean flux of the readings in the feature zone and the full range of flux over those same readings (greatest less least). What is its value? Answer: 2.39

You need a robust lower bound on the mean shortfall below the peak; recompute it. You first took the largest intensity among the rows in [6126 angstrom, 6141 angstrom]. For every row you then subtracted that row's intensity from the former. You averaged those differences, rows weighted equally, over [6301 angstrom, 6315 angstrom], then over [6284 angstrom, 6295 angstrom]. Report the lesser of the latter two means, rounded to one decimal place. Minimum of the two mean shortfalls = 2.3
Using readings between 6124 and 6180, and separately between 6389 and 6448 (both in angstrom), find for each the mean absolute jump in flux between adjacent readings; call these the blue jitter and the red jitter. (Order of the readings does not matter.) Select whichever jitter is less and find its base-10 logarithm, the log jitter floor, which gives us -0.14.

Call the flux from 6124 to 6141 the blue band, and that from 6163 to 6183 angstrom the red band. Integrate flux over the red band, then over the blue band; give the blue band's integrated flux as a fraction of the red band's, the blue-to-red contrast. 1.2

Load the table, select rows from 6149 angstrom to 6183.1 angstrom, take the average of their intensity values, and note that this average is 7.1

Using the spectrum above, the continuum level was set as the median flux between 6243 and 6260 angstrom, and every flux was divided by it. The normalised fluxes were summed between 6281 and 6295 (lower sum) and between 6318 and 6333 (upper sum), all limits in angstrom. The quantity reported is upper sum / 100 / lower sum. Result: 0.0128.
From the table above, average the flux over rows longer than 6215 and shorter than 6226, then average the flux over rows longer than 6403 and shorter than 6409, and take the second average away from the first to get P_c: -5.9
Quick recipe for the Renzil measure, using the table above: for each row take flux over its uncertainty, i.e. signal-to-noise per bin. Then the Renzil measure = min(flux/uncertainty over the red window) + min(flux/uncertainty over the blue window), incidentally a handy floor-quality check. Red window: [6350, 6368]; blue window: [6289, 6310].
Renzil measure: 88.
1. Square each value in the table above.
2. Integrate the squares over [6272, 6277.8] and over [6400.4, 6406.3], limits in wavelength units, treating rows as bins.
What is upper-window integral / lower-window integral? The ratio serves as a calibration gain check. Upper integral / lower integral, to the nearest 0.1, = 2.4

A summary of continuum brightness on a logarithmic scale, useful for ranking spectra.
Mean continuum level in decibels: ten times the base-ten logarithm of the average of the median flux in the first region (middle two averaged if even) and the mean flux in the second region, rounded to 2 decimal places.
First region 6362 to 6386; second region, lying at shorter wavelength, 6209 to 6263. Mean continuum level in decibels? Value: 8.69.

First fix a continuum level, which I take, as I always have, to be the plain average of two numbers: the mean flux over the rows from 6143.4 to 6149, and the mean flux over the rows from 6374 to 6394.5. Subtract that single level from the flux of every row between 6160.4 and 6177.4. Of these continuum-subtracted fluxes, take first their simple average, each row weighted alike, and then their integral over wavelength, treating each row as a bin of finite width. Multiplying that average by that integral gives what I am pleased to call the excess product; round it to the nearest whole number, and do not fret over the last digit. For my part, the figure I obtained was 206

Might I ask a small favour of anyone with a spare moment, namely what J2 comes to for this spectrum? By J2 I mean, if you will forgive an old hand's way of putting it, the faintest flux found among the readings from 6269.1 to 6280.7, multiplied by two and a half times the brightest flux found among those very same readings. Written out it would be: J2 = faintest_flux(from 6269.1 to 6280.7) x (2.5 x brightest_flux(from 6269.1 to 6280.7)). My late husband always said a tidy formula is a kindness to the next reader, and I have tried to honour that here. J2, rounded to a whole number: 117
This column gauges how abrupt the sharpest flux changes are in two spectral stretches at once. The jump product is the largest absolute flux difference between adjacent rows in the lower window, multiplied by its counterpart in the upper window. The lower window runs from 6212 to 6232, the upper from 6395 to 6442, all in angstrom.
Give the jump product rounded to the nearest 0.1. 1.5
